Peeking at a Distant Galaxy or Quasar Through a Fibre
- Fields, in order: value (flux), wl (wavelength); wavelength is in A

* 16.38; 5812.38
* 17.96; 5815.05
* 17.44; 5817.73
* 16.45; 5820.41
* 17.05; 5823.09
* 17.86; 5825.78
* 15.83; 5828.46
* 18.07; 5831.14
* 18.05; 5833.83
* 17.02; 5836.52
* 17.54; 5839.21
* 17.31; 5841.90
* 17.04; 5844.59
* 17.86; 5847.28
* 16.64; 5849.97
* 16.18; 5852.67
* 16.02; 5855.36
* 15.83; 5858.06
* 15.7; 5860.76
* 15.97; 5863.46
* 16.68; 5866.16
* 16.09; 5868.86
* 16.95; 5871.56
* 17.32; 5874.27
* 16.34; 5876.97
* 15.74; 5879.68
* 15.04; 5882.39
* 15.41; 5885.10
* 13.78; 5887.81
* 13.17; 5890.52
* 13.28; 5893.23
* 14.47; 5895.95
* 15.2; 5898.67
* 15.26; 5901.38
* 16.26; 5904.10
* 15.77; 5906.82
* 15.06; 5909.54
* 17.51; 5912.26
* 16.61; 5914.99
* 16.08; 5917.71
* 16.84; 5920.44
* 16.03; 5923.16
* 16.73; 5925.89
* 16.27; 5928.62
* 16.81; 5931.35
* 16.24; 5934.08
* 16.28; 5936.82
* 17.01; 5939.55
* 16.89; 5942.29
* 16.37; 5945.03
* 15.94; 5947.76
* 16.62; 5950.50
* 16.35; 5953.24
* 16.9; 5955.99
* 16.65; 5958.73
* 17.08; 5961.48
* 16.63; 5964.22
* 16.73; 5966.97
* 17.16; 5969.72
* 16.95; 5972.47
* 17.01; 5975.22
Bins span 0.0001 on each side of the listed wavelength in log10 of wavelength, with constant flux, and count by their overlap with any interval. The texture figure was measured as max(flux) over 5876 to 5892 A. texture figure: 16.34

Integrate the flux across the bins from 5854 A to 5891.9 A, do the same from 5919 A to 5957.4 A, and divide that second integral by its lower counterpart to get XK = 1.06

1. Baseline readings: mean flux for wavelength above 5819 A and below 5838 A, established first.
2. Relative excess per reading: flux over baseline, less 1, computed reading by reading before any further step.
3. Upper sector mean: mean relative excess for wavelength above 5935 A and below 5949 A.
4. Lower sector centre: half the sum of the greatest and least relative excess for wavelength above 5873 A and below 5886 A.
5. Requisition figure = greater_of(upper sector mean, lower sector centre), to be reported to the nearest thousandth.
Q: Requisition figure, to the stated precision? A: -0.040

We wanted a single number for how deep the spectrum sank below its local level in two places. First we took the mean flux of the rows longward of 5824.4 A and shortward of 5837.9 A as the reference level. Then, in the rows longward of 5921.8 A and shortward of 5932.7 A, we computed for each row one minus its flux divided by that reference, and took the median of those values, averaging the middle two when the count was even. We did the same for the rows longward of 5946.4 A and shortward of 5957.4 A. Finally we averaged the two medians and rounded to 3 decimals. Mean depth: 0.050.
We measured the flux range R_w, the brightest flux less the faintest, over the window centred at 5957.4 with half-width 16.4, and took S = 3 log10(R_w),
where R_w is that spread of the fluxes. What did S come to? 0.26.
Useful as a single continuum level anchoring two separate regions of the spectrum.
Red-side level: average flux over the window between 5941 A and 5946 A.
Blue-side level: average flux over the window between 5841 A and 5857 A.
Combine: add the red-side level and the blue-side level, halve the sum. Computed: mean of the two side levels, 16.7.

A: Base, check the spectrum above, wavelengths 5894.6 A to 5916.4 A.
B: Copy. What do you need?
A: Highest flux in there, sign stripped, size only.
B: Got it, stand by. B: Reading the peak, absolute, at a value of 17.5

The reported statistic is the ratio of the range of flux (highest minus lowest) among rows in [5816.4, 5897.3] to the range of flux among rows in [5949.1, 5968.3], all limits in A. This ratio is 7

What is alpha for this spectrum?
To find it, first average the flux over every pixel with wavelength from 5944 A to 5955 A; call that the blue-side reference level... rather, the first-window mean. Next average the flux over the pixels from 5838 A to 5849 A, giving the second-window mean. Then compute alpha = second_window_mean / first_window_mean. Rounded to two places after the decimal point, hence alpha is 1.07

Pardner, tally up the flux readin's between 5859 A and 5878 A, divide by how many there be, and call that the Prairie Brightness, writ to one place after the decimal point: 16.4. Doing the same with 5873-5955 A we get 15.9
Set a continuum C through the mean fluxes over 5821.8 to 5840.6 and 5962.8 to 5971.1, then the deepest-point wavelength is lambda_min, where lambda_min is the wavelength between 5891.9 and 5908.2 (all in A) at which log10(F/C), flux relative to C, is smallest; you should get 5893.23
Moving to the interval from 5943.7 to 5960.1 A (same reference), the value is 5947.76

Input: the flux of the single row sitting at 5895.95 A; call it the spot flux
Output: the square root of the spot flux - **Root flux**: 3.80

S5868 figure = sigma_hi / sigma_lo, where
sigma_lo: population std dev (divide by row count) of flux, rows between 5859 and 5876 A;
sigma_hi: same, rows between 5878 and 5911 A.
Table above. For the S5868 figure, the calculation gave 1.66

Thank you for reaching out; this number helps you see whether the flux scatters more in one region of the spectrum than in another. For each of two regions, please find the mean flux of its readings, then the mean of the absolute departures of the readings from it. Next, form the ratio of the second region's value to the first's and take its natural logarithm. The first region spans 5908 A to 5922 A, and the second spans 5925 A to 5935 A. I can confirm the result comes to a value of -1.0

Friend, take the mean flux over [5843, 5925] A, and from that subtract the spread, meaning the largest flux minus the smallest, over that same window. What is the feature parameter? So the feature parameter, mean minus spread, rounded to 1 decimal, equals 11.2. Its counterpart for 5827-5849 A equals 15.1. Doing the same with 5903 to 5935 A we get 13.9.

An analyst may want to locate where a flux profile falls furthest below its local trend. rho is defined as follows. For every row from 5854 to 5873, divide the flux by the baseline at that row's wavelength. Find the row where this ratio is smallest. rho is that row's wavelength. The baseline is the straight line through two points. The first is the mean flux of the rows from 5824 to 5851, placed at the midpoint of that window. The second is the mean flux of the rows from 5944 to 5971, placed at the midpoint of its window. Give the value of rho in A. 5860.76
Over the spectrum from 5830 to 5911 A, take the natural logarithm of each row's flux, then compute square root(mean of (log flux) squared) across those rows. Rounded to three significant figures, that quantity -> 2.77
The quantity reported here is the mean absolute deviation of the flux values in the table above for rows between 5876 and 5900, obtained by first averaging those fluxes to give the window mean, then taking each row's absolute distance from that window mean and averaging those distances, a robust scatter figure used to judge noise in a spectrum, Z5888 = 0.92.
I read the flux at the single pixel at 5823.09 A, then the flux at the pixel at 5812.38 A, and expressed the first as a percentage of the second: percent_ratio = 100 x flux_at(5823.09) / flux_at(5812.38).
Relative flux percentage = 104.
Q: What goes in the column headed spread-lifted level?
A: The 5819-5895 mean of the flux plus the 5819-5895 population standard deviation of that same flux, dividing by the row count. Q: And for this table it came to 17.6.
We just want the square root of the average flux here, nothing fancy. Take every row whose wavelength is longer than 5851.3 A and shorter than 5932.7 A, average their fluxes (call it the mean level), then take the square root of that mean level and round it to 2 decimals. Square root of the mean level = 3.98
